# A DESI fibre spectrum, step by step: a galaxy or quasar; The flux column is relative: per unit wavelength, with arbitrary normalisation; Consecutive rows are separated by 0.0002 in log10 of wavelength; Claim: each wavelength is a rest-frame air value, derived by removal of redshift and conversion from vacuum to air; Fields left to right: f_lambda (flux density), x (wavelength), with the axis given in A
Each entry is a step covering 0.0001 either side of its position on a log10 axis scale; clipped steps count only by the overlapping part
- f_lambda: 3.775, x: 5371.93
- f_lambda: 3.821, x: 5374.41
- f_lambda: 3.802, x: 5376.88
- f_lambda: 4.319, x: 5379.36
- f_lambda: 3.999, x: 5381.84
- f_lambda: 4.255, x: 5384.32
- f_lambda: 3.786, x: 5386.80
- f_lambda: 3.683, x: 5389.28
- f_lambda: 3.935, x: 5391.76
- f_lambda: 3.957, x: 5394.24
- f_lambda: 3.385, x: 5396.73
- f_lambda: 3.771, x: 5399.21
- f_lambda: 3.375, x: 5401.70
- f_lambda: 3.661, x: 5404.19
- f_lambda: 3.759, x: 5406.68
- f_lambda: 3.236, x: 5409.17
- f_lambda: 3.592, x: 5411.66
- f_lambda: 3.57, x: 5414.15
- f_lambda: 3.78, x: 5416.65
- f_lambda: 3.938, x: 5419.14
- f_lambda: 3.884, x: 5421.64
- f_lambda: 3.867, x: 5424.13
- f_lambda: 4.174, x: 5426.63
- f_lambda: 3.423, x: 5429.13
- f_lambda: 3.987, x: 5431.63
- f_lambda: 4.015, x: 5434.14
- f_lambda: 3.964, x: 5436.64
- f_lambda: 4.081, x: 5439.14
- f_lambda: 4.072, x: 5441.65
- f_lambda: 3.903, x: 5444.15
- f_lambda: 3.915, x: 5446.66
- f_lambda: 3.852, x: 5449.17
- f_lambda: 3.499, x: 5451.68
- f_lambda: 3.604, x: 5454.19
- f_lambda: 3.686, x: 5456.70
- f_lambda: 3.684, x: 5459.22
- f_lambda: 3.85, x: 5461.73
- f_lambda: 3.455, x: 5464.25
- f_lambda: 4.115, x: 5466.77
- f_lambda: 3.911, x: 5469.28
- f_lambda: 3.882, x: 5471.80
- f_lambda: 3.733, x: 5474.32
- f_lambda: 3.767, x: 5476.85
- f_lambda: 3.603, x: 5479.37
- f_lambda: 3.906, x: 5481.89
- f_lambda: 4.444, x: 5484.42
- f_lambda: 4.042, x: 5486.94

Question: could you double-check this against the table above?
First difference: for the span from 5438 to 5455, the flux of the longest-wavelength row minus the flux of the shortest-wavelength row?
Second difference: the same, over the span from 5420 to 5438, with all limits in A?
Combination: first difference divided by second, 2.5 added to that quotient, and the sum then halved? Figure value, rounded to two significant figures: -1.7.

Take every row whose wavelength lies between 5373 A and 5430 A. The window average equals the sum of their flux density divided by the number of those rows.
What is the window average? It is 3.78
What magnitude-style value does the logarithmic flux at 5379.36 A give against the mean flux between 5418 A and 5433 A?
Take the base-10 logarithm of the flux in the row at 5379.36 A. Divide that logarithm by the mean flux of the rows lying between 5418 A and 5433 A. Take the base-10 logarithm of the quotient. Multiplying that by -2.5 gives 1.96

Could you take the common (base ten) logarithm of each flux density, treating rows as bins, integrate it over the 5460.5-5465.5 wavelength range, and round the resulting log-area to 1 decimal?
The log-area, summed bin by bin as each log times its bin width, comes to 2.8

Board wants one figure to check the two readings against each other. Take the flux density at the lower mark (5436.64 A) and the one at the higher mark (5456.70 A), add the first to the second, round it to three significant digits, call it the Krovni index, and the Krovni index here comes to 7.65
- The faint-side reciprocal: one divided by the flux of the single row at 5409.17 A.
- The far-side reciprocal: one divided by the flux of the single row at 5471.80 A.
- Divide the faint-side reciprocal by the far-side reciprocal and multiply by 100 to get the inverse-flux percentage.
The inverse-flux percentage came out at 120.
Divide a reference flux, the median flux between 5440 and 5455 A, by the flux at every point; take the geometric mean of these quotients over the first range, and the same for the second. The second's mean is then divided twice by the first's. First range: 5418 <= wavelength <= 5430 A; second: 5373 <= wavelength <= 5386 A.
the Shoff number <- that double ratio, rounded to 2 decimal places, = 0.95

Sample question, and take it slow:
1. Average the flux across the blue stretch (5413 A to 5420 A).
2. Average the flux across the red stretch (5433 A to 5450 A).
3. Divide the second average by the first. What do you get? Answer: 1.06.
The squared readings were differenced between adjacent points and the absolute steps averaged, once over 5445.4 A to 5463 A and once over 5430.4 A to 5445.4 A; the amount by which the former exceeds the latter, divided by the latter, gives 0.58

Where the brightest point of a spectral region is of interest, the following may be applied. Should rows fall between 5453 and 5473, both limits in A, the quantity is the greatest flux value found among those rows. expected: 4.115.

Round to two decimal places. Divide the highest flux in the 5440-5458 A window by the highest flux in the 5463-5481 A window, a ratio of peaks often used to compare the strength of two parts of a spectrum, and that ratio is 0.99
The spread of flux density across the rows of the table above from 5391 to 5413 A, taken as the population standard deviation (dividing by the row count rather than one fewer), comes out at 0.240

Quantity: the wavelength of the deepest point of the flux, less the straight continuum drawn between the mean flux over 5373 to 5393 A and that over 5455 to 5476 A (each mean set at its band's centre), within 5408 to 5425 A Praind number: 5409.17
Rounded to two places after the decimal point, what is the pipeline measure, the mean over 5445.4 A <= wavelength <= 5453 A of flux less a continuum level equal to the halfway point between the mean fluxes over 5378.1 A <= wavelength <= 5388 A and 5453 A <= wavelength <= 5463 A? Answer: -0.14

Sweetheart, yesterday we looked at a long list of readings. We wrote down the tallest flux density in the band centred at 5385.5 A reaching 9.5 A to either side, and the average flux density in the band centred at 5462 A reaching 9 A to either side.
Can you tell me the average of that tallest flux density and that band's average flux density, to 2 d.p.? 4.04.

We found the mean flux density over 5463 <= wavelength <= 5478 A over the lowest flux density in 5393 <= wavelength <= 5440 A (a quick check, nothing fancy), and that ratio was 1.18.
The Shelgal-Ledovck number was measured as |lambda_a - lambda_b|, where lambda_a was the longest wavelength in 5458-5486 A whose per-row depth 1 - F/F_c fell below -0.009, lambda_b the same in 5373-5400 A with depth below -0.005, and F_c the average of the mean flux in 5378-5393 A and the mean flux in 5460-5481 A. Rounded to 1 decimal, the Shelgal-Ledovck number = 90.2 A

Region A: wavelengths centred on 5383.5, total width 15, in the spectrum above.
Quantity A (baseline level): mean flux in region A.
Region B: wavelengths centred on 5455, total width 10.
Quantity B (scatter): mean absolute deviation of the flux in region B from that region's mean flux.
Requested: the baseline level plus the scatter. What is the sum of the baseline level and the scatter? 4.04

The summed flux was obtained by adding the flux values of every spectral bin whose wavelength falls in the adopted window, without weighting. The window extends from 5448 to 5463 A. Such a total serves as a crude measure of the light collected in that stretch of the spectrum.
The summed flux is 22.2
